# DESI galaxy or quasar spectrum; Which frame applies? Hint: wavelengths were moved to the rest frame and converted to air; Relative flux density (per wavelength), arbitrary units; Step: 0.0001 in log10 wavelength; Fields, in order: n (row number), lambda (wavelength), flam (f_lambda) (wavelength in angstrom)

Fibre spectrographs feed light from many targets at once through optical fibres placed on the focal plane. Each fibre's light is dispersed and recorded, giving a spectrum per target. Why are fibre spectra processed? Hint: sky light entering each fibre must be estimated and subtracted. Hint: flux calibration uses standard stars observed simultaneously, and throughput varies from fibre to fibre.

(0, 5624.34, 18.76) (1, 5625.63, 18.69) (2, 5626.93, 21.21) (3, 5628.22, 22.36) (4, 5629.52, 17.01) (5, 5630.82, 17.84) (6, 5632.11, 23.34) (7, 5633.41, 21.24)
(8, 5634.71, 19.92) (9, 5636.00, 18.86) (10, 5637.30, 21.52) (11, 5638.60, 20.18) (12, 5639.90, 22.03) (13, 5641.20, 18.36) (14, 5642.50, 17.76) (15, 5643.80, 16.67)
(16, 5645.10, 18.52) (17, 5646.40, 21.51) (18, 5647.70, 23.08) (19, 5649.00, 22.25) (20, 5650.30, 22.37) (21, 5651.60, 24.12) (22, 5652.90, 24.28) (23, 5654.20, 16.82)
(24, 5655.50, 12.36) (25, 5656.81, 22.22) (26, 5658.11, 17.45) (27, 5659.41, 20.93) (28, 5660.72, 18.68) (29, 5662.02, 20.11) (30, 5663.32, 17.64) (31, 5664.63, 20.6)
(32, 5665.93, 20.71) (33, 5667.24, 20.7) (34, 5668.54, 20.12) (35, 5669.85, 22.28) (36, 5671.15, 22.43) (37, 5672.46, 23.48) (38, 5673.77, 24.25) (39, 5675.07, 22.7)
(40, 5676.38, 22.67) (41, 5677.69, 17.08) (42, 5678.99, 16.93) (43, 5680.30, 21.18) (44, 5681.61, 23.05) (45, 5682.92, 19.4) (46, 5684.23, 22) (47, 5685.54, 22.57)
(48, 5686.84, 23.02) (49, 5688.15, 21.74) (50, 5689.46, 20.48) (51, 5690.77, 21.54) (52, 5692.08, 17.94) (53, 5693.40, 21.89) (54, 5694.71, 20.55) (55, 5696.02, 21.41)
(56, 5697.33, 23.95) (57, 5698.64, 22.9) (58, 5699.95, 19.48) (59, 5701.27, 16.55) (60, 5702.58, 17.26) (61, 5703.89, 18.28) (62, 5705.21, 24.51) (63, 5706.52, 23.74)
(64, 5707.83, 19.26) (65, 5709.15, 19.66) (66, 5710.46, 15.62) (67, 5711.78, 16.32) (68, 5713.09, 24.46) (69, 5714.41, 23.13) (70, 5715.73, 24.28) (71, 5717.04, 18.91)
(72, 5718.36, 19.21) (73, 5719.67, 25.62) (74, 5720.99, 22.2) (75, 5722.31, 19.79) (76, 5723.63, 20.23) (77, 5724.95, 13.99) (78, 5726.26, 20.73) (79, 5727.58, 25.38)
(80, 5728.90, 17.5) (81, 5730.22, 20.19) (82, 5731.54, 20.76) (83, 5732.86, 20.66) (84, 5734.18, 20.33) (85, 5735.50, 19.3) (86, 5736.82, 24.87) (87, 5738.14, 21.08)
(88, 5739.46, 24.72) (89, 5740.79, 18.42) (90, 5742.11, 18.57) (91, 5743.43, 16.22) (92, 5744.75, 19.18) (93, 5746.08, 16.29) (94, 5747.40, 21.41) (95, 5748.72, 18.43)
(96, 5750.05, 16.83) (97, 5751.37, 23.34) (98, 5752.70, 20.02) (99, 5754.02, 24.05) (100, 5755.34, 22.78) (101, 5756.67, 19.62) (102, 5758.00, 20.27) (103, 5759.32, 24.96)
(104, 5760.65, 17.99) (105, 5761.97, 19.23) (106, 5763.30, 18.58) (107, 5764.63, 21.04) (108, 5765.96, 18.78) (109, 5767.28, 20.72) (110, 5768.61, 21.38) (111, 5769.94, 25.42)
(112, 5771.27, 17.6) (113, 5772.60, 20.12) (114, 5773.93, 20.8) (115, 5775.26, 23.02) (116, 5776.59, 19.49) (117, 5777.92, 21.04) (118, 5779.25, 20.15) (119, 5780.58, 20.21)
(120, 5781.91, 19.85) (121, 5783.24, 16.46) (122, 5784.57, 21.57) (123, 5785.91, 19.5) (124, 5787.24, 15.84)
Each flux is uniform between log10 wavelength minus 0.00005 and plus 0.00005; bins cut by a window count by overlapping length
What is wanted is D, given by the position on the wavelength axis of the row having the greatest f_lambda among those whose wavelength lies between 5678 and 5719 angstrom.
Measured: 5705.21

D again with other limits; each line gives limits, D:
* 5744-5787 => 5769.94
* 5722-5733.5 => 5727.58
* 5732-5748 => 5736.82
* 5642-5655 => 5652.90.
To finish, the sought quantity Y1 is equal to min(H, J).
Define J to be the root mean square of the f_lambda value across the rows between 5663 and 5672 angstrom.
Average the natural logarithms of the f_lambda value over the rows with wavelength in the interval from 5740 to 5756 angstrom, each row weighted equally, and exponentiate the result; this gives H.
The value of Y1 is 19.5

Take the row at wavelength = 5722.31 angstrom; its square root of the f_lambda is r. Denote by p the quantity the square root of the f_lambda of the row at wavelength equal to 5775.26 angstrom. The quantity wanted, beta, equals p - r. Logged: 0.35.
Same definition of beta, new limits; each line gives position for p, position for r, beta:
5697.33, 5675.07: 0.13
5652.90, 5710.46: 0.98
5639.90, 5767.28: 0.14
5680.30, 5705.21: -0.35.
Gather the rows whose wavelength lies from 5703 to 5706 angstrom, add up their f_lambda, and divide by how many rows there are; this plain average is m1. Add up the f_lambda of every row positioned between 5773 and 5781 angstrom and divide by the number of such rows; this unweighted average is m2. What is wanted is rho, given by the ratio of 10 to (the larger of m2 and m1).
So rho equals 0.467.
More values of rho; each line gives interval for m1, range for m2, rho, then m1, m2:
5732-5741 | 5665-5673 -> 0.463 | 21.3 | 21.6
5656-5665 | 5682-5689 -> 0.460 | 19.7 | 21.7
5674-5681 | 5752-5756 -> 0.449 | 20.1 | 22.3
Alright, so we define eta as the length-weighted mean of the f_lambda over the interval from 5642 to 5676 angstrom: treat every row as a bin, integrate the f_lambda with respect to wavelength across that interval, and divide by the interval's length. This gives 20.6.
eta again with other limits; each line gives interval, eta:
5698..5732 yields 20.4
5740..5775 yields 20.1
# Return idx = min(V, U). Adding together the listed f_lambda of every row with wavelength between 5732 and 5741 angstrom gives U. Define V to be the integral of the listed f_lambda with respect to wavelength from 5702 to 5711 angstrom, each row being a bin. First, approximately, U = 149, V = 179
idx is 149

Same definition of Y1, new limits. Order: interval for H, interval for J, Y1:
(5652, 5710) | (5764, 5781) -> 20.4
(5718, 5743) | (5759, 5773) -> 20.5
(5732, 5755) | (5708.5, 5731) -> 20.0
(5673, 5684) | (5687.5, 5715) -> 20.7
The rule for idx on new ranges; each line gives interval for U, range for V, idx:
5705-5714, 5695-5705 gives 144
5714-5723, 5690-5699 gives 153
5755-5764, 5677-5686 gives 143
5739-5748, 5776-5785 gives 135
